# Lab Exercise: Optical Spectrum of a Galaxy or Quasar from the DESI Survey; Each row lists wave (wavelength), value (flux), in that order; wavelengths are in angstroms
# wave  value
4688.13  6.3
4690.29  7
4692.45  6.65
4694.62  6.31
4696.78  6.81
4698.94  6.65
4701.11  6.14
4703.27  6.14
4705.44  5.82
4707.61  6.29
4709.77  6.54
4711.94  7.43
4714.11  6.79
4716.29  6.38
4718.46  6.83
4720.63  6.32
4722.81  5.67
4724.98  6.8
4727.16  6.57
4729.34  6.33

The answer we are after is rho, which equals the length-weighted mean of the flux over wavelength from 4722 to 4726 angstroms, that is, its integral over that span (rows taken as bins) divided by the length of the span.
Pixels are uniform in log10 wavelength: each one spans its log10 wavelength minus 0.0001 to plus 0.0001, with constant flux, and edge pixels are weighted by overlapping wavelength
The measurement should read 6.27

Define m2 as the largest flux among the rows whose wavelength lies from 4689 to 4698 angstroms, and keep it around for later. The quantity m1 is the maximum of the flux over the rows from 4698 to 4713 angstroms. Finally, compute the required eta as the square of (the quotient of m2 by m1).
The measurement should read 0.89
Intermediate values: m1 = 7.43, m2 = 7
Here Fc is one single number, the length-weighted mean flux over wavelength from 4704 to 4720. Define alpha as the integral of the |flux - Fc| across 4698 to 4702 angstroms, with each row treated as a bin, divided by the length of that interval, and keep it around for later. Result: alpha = 0.25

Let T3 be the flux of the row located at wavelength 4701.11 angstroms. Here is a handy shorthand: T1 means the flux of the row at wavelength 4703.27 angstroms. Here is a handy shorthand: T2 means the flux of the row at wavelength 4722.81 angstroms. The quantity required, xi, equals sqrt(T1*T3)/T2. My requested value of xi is 1.08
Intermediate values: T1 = 6.14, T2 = 5.67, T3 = 6.14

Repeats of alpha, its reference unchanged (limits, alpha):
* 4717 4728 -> 0.33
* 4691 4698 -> 0.21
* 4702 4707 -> 0.55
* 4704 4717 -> 0.39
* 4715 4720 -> 0.23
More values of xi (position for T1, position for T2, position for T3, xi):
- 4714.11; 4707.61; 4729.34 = 1.04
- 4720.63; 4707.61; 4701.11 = 0.99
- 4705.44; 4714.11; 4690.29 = 0.94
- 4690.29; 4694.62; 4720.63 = 1.05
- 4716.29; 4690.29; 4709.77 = 0.92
